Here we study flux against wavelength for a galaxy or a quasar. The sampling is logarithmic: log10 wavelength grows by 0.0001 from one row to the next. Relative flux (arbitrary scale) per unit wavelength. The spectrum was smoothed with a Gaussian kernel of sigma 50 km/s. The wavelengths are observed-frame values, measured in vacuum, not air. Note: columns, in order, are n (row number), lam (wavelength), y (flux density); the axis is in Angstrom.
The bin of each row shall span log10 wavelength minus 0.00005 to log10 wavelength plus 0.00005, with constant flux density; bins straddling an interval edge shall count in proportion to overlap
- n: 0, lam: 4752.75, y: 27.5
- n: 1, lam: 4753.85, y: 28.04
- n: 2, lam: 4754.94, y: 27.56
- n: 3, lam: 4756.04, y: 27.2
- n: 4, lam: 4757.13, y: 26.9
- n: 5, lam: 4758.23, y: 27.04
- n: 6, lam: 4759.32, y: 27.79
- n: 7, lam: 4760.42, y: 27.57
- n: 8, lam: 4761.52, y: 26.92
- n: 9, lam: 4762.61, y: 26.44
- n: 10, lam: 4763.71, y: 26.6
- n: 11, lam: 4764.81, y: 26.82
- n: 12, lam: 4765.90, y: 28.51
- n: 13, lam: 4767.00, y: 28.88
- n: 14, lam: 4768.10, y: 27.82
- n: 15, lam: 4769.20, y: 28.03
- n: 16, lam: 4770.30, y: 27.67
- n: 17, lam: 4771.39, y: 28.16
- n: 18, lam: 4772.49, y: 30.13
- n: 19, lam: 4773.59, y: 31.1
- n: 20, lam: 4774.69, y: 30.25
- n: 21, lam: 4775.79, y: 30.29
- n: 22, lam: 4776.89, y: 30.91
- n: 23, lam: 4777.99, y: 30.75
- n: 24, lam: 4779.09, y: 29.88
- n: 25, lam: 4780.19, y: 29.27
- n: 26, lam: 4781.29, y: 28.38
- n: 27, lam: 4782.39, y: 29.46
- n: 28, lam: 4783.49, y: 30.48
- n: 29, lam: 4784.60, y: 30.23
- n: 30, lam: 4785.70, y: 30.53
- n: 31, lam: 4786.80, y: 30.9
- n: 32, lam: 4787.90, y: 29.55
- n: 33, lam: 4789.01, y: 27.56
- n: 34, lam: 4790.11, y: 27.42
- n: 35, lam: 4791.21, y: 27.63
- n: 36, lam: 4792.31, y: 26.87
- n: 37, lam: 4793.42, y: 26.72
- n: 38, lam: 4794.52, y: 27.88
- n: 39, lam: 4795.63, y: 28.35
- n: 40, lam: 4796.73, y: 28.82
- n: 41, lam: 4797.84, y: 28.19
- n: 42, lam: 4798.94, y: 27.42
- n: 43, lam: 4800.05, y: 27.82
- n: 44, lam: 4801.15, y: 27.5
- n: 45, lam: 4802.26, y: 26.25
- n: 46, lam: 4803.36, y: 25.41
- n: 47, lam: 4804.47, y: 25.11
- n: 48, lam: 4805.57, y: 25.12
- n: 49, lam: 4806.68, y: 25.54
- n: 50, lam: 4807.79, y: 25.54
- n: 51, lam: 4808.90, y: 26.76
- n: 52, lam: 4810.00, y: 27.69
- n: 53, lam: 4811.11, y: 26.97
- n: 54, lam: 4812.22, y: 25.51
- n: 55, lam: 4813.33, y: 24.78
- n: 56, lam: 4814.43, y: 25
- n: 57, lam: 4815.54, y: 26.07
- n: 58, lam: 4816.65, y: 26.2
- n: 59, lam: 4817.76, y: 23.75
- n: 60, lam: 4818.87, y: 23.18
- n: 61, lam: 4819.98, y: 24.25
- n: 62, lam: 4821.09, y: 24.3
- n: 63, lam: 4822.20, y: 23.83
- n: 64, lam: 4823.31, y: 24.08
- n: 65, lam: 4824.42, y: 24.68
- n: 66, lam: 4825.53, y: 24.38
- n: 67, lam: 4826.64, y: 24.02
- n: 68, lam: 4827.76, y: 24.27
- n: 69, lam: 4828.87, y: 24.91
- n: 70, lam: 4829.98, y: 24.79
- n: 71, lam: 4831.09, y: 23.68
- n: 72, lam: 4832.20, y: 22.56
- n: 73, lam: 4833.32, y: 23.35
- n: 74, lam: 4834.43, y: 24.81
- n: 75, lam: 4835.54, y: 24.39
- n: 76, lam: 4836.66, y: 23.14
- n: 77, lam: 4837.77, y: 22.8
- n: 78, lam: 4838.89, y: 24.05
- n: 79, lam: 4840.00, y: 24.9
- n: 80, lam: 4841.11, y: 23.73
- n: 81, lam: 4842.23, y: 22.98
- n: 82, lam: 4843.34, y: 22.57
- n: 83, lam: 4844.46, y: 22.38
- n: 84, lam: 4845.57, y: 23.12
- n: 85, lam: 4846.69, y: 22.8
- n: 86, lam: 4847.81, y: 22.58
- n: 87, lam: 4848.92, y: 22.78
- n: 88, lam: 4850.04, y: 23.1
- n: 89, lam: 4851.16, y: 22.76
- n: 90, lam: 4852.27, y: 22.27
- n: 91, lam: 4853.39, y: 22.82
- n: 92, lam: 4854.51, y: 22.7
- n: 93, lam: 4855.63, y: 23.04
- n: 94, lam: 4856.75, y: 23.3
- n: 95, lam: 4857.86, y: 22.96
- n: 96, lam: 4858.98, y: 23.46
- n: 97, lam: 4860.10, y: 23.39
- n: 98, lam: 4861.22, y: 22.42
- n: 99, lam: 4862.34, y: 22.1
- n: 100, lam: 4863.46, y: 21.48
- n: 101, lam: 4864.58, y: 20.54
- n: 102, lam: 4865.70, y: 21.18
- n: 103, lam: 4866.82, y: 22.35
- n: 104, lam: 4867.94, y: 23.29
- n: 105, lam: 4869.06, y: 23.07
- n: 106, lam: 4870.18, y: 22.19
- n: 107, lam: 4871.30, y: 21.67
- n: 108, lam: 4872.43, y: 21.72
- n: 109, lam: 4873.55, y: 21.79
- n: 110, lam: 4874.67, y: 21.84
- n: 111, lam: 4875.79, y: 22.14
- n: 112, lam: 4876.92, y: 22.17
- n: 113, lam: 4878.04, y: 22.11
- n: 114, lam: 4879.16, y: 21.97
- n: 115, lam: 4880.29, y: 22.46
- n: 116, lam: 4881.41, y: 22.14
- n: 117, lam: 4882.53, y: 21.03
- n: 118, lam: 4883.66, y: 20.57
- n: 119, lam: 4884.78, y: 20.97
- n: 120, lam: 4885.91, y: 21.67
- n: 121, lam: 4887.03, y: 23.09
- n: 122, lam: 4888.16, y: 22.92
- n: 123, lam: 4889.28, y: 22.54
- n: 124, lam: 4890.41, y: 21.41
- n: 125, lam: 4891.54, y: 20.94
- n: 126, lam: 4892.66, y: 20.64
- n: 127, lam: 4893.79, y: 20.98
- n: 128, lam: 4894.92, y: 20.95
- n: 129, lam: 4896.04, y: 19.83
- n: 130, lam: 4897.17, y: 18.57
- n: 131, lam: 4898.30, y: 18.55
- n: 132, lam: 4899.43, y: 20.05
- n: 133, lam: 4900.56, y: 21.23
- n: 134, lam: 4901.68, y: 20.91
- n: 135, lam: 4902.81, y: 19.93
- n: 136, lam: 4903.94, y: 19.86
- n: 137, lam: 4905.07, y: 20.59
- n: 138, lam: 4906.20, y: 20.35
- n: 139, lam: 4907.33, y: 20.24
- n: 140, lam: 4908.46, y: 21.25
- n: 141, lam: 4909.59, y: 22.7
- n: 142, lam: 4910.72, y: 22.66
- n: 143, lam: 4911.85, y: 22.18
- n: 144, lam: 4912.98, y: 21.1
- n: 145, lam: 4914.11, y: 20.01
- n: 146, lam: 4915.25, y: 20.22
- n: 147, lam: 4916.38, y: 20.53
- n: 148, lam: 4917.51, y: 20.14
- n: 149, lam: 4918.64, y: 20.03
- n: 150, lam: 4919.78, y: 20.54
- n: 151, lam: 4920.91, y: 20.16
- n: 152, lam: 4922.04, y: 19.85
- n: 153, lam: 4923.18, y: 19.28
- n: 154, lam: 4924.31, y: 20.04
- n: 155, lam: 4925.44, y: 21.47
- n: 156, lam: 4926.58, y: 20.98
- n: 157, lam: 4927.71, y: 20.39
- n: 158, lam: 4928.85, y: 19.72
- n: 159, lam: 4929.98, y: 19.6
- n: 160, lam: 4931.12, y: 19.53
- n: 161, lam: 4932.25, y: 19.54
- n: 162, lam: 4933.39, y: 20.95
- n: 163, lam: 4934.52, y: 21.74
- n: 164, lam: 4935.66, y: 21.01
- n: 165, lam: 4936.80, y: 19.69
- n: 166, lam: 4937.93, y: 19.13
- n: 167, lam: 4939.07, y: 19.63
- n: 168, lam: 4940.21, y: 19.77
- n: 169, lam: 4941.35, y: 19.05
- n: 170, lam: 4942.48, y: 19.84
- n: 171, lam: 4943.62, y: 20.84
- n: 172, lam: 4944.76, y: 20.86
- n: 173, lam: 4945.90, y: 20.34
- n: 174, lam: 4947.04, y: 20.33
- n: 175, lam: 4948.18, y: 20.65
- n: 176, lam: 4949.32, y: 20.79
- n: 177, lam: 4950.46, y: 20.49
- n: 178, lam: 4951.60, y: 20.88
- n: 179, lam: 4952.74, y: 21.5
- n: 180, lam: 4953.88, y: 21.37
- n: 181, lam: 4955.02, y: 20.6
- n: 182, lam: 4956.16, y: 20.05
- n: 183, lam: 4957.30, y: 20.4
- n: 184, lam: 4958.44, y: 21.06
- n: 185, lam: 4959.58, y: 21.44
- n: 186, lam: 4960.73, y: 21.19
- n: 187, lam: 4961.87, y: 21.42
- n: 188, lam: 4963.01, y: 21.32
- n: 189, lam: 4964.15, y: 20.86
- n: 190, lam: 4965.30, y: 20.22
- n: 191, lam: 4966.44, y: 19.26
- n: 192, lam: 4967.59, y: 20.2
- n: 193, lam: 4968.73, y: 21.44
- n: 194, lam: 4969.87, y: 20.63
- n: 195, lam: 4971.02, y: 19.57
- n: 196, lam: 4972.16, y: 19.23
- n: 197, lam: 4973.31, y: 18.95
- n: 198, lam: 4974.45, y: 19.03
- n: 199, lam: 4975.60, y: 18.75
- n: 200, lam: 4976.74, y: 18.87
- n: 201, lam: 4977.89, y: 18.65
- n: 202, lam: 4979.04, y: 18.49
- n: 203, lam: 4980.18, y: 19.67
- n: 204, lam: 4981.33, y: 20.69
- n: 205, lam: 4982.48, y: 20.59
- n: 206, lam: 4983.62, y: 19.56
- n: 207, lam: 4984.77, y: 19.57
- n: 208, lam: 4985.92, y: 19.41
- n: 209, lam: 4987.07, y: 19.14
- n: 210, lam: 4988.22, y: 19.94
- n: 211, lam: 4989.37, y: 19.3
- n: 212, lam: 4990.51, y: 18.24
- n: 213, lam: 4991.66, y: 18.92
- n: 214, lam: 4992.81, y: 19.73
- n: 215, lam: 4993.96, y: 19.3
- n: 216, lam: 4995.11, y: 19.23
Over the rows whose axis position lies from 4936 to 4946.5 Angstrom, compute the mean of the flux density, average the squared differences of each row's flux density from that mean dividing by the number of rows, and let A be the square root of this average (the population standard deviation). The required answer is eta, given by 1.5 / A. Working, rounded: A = 0.62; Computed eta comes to 2.4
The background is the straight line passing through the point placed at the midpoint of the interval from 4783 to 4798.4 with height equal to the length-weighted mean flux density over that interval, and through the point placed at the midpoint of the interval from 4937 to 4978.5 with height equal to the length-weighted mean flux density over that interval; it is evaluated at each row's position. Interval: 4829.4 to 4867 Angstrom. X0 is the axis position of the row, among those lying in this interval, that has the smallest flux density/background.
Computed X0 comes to 4864.58 Angstrom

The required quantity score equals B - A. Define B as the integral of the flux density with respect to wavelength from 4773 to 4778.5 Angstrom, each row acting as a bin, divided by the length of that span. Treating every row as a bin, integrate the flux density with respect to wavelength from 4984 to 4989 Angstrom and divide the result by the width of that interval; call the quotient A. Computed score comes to 11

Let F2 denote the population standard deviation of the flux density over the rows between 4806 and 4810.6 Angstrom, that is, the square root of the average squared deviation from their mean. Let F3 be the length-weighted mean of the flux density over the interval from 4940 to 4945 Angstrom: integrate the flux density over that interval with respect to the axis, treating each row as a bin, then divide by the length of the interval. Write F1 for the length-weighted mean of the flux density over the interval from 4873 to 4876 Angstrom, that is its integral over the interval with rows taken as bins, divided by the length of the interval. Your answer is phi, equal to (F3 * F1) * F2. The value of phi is 398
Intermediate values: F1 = 22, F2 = 0.9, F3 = 20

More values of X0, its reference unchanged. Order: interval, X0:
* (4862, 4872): 4864.58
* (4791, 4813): 4804.47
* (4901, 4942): 4903.94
